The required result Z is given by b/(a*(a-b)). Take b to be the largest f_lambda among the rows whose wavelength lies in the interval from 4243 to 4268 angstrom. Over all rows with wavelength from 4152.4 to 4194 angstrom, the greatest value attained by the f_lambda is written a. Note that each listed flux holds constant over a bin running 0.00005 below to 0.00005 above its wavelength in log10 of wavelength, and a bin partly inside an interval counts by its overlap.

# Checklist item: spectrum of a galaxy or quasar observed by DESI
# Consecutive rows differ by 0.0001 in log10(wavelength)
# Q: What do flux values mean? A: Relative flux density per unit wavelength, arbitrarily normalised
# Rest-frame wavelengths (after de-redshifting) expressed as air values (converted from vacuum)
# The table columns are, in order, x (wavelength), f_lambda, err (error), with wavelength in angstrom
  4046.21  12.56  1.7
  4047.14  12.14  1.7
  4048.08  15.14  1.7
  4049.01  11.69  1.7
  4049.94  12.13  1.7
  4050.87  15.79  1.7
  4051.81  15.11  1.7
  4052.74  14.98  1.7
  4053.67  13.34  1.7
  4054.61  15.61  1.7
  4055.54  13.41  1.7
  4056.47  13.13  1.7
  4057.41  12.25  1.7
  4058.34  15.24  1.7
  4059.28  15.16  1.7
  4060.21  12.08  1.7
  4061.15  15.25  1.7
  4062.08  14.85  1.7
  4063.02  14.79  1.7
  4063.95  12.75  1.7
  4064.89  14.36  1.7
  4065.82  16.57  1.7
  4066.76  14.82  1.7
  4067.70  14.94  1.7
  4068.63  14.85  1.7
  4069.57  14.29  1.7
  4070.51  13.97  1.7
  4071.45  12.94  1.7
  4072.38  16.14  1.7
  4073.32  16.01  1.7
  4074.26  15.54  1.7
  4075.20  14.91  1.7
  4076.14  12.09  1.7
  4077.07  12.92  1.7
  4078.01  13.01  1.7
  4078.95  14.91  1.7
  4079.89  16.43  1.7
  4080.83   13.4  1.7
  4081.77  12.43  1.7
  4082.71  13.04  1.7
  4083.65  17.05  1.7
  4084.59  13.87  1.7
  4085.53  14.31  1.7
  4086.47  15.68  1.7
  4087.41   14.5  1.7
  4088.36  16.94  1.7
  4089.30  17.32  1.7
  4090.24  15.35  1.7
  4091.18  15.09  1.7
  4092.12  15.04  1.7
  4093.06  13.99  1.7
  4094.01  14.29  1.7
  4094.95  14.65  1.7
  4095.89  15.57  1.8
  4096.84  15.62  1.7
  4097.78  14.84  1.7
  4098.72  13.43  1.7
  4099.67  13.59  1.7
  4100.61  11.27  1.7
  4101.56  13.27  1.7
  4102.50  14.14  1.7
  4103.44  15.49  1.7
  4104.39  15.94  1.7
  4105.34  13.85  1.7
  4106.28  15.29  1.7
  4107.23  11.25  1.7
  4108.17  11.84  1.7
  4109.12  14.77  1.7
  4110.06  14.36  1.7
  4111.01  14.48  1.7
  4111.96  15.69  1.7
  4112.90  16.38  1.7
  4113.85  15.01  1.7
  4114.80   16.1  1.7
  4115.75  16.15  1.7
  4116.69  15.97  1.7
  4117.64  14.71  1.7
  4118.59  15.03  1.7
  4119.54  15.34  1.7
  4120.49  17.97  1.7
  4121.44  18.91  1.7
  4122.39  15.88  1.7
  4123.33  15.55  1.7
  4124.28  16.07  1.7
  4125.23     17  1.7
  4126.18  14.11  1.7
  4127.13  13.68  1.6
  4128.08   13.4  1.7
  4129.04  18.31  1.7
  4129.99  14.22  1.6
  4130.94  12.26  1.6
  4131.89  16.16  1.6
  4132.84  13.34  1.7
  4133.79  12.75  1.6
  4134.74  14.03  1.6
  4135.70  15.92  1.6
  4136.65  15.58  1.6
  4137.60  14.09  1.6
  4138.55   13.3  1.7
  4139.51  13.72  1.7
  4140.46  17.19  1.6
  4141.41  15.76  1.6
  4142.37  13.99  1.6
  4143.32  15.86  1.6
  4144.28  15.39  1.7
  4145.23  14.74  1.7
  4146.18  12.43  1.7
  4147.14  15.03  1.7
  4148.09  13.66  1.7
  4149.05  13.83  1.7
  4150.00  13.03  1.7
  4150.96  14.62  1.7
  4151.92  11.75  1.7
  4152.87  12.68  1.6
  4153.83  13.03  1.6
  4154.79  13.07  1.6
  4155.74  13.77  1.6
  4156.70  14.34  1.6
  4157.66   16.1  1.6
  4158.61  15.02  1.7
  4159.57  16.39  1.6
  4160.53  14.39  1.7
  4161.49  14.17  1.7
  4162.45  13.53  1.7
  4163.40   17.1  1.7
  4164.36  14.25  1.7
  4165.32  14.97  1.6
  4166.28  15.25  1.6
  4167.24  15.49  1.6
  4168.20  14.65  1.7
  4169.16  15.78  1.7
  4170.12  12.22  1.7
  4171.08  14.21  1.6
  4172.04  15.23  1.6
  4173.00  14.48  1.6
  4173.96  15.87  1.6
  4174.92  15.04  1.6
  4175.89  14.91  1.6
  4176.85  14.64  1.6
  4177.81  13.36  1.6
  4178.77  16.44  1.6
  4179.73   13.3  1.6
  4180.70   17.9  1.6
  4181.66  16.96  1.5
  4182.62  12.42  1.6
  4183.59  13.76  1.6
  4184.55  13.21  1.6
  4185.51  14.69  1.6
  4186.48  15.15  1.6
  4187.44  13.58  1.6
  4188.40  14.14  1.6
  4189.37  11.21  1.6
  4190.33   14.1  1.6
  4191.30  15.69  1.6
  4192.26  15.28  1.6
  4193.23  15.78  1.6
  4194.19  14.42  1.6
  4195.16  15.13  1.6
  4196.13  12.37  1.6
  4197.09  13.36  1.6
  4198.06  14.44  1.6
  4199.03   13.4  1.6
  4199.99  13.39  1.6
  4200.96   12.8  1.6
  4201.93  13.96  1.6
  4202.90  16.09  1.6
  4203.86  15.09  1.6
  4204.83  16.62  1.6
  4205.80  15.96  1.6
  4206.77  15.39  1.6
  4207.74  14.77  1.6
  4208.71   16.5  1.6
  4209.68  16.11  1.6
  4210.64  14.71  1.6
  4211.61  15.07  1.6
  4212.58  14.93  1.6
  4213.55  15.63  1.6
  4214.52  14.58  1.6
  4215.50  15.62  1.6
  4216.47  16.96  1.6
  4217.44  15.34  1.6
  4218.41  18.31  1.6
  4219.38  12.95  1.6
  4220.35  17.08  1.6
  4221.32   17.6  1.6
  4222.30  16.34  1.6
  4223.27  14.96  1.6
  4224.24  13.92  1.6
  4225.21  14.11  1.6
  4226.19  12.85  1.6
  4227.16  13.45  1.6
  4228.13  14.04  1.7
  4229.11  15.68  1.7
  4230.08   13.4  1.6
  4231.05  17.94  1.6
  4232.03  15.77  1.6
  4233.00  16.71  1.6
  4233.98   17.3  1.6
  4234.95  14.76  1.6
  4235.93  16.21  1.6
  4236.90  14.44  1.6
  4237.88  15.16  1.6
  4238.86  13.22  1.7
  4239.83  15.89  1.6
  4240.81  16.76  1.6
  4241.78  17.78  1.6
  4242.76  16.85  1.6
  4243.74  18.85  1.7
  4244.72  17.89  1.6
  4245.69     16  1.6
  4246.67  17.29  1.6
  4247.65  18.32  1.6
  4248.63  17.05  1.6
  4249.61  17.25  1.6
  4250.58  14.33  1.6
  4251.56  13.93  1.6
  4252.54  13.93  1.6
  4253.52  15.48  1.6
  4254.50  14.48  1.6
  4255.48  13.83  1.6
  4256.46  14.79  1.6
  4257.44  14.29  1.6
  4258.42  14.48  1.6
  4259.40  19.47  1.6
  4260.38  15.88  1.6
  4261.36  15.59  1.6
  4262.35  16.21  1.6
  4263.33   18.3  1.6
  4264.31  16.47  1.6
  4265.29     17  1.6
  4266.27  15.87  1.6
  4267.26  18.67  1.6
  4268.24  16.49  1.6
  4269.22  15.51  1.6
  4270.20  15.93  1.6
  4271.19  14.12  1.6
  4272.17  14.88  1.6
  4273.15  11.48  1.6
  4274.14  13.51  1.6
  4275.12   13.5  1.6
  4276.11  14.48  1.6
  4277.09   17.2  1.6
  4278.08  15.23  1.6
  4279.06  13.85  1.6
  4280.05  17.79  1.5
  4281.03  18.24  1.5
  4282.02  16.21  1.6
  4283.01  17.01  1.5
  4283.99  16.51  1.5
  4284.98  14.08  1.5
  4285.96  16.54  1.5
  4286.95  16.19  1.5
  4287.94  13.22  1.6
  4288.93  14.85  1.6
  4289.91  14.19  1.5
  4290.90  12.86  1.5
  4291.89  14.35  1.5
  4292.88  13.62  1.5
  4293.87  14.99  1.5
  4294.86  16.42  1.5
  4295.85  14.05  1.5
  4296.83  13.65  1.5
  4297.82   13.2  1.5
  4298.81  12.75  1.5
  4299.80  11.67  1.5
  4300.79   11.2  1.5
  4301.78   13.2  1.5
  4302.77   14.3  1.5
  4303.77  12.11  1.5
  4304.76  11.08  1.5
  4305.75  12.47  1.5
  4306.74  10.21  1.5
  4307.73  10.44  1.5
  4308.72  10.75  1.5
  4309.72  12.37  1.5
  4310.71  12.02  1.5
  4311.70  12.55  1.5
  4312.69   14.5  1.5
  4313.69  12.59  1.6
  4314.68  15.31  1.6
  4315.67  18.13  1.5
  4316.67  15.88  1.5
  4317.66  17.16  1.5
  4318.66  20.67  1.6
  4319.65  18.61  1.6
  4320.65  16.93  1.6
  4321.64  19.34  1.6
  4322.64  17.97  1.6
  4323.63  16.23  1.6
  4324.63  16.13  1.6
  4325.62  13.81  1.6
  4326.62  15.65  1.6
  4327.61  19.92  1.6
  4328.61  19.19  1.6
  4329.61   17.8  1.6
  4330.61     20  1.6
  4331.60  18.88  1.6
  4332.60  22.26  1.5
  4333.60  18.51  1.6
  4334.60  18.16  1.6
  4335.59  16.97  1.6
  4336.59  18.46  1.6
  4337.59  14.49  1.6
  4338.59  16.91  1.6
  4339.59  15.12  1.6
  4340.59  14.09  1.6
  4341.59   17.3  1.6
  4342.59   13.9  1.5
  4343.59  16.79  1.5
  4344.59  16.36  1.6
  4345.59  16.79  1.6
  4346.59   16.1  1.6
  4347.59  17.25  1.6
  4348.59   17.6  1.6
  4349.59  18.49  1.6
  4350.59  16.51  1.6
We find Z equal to -0.7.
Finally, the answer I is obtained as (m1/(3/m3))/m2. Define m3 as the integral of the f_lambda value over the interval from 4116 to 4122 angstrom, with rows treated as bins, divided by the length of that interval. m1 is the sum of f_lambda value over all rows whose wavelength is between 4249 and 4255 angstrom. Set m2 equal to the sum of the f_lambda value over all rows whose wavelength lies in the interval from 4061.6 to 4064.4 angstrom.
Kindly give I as 11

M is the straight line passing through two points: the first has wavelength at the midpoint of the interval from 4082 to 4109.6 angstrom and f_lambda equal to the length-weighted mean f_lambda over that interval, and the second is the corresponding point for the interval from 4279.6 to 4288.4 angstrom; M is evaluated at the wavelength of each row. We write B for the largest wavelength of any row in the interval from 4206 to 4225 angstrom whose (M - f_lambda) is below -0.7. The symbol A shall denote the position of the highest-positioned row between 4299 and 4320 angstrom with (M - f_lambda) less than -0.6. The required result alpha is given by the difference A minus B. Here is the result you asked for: 98.3 angstrom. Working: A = 4319.65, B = 4221.32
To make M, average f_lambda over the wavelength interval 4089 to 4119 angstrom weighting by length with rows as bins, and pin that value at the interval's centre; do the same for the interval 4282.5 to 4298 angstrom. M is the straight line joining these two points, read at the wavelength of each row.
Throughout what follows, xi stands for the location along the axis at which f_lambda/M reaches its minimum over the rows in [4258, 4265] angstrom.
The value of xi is 4258.42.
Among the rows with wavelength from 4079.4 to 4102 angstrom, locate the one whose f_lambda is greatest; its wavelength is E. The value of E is 4089.30 angstrom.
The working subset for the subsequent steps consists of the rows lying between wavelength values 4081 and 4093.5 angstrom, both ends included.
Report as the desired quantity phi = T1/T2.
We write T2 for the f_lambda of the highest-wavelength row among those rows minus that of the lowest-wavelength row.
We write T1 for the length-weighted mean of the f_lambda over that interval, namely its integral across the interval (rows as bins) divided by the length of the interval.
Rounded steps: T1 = 14.9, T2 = 1.6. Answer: 10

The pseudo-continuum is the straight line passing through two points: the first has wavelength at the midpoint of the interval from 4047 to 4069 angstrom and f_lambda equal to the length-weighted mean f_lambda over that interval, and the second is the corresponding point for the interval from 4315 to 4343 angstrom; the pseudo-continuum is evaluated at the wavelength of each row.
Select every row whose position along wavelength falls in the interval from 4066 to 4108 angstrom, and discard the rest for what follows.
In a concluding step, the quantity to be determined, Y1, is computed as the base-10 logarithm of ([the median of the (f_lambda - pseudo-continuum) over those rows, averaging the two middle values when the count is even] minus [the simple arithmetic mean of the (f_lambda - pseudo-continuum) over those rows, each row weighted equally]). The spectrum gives -0.9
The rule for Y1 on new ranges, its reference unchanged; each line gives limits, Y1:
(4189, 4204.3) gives -0.8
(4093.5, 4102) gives -0.6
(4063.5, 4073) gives -1.3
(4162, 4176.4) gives -1.0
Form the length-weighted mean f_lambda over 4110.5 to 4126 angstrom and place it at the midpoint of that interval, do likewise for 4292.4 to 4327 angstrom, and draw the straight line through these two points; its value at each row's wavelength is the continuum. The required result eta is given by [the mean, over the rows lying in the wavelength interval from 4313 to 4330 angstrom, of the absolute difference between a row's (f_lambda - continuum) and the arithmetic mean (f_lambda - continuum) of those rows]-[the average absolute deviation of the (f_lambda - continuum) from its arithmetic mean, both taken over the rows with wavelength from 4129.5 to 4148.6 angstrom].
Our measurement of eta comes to 0.6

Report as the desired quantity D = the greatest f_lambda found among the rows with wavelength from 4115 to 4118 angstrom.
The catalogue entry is 16.15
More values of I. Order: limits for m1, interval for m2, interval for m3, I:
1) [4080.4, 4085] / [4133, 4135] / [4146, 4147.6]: 12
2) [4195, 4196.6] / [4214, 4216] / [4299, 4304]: 4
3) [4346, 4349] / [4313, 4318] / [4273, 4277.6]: 3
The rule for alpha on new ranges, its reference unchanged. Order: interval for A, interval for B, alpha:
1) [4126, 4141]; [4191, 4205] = -64.4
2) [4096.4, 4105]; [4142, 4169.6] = -59.0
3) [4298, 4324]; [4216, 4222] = 101.3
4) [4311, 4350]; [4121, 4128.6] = 224.4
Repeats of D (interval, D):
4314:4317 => 18.13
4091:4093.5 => 15.09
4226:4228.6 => 14.04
